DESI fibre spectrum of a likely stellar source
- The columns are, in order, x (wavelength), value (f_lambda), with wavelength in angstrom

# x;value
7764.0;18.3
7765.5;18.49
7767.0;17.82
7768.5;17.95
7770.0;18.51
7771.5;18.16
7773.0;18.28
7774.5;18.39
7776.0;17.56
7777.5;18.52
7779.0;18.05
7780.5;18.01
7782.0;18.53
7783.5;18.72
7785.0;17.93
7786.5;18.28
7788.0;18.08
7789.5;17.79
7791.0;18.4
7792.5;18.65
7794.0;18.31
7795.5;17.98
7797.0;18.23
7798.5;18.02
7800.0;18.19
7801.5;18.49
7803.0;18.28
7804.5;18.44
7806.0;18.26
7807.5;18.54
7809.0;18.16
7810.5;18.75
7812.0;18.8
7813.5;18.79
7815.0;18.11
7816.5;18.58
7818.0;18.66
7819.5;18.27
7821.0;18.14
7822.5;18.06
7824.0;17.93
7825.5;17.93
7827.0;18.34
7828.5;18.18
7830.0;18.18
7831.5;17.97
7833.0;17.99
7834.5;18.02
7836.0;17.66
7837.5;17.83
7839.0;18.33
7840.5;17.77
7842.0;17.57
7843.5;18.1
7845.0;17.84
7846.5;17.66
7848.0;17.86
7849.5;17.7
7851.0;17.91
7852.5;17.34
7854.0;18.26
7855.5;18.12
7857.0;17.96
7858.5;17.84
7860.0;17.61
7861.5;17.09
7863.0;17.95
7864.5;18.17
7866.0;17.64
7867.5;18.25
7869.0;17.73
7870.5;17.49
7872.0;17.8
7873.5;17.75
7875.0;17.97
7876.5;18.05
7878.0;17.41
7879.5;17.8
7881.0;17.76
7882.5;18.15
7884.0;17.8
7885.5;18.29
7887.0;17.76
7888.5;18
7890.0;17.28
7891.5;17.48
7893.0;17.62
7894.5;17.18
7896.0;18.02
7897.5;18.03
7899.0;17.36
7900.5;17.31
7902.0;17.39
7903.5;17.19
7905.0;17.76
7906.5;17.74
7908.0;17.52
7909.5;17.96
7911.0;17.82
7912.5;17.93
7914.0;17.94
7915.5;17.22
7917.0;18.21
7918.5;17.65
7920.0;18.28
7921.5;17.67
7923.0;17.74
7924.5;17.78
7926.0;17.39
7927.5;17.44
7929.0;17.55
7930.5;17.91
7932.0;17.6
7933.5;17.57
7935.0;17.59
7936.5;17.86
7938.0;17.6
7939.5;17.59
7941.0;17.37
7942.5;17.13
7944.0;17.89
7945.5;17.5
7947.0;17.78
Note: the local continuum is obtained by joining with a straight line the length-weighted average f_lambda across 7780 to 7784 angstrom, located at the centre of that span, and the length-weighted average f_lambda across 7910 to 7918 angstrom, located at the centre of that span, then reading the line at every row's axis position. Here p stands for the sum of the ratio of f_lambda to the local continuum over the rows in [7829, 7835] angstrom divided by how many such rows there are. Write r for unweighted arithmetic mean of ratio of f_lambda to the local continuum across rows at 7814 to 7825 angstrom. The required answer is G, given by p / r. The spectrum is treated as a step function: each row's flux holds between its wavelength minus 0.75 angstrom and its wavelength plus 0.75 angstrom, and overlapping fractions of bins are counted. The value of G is 0.992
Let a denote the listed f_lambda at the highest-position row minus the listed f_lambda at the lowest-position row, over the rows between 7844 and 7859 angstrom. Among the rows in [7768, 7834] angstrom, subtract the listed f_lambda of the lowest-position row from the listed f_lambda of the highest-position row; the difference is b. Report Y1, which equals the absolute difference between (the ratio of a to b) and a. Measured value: 0.0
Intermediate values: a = 0.00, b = 0.04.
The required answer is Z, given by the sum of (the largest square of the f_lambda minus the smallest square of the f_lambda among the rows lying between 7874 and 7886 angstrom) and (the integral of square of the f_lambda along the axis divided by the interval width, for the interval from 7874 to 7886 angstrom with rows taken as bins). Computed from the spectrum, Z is 352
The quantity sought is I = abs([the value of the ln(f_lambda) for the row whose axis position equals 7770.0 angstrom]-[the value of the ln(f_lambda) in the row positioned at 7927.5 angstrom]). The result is 0.06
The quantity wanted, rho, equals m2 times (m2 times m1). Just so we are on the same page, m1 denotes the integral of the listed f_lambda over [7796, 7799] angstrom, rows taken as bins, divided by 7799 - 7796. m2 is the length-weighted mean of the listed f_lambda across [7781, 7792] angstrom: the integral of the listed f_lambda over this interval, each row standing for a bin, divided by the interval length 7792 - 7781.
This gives 6036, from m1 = 18.1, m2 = 18.3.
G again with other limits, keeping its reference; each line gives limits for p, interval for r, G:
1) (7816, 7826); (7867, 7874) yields 1.011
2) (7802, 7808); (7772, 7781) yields 1.021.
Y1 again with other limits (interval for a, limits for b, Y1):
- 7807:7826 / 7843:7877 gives 12.8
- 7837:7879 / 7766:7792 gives 0.3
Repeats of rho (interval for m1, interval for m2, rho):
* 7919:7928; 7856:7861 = 5605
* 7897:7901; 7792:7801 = 5831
